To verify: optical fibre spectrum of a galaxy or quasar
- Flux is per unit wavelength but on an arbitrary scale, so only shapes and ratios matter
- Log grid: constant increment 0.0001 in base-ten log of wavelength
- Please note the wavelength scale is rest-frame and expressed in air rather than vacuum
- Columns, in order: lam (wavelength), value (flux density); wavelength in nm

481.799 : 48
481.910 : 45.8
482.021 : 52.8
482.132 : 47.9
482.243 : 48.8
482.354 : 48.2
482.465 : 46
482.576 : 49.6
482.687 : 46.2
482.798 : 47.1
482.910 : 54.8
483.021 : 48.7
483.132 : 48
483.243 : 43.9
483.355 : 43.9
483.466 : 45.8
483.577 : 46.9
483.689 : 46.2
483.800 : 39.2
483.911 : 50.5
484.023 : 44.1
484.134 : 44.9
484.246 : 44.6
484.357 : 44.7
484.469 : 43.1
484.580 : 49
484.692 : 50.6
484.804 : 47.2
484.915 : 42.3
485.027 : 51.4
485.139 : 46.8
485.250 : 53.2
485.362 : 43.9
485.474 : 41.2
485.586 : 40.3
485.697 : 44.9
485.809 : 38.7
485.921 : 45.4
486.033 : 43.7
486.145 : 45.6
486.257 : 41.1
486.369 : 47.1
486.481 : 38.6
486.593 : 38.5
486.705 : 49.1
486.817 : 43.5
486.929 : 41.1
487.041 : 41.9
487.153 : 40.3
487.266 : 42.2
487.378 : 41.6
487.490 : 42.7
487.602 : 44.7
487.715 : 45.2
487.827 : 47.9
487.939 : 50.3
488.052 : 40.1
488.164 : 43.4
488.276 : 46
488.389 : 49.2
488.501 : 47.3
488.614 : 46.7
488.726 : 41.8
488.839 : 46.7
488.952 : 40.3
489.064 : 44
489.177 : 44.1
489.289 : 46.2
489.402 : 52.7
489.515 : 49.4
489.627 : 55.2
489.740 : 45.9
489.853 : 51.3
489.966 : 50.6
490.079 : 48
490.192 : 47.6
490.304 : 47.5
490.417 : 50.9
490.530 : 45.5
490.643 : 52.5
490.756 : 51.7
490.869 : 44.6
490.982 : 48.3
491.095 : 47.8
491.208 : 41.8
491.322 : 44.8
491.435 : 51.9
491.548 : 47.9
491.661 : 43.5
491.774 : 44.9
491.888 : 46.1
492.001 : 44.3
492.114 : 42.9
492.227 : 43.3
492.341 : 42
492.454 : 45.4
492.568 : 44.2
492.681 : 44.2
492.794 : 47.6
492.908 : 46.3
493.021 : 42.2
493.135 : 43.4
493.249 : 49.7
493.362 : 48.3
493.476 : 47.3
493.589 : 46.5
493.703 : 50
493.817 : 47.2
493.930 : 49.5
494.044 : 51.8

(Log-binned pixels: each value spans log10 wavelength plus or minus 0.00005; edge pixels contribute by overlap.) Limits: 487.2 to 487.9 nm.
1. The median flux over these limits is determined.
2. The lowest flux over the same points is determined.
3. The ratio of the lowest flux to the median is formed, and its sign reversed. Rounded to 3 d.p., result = -0.952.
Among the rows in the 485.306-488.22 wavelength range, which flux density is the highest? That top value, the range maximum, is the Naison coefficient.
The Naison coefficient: 50.3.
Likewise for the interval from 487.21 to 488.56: 50.3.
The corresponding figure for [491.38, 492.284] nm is 51.9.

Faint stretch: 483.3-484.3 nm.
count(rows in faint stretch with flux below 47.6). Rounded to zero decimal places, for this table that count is 8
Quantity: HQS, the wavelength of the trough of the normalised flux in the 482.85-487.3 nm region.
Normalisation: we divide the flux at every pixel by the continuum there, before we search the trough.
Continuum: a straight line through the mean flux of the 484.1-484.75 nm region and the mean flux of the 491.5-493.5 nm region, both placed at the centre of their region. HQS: 486.593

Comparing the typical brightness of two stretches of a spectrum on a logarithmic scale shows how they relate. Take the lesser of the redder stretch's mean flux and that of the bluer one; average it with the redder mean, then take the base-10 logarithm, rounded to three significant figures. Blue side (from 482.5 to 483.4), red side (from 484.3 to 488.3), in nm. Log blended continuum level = 1.65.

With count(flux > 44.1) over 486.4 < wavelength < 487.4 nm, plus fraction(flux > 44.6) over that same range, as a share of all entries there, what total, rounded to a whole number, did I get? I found 1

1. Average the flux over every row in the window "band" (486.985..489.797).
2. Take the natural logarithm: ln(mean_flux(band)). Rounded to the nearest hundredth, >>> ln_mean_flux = 3.82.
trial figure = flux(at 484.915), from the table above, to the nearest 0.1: 42.3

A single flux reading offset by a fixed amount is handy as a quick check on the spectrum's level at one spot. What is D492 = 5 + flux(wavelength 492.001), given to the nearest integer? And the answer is 49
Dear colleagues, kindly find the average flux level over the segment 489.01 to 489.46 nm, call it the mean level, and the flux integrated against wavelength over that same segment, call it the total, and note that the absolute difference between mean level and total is 25.7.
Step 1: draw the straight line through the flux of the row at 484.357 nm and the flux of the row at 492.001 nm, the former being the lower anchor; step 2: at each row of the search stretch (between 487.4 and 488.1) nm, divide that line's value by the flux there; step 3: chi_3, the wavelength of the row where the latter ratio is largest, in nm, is 488.052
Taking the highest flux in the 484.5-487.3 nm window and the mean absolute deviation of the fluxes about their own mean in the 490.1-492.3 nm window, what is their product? 143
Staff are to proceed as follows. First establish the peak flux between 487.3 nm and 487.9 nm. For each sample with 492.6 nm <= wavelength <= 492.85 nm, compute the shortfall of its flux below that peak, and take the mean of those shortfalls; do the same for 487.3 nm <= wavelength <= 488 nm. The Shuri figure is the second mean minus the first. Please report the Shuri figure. 0.5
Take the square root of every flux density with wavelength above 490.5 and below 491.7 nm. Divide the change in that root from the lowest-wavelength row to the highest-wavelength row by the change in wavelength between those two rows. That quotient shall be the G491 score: -0.13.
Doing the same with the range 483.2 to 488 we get 0.10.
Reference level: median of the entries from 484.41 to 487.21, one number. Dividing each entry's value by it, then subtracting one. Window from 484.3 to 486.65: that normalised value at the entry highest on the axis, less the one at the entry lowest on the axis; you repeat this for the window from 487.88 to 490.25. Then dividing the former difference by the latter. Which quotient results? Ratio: 2.3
